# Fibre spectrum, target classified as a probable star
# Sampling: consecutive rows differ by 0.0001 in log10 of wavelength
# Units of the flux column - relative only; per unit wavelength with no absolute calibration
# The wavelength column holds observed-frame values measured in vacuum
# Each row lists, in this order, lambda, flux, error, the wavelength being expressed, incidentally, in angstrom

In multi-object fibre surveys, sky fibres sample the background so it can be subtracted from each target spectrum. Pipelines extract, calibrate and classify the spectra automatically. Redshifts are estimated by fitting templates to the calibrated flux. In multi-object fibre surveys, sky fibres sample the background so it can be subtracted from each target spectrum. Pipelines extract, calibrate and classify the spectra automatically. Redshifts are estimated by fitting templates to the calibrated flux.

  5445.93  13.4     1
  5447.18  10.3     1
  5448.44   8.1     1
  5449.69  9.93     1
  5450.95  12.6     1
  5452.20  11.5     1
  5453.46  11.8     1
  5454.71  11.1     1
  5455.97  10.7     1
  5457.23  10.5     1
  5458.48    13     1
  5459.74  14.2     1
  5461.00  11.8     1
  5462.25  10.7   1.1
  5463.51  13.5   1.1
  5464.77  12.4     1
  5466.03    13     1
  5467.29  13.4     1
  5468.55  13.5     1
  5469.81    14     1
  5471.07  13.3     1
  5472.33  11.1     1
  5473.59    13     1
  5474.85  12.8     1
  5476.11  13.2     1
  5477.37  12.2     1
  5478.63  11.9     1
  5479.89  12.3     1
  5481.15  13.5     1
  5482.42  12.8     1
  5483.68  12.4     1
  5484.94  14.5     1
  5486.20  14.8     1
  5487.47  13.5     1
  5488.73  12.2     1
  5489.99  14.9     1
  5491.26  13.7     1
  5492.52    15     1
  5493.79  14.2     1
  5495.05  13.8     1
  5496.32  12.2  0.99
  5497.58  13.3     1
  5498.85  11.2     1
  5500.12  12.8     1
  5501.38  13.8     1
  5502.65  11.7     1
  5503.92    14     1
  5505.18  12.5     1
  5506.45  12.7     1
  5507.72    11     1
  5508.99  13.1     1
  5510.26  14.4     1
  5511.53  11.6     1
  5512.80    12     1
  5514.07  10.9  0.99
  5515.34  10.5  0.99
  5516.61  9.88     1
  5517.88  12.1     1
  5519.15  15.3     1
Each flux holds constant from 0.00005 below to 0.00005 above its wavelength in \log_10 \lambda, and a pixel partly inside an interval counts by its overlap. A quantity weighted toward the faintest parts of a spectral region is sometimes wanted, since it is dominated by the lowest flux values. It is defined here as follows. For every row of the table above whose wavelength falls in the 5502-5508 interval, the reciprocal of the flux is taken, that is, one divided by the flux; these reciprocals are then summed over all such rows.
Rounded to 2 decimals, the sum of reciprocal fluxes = 0.41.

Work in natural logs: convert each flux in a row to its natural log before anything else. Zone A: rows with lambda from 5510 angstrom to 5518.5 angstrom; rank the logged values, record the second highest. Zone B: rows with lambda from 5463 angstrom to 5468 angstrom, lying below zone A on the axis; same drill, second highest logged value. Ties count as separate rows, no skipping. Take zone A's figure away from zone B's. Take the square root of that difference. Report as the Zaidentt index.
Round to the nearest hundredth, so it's 0.32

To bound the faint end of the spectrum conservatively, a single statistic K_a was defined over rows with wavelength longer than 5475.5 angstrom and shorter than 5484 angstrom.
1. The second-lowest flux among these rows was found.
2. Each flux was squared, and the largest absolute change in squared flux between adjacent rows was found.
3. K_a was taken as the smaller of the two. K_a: 12.2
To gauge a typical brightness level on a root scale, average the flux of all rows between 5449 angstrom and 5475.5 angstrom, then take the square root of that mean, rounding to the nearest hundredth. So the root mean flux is 3.50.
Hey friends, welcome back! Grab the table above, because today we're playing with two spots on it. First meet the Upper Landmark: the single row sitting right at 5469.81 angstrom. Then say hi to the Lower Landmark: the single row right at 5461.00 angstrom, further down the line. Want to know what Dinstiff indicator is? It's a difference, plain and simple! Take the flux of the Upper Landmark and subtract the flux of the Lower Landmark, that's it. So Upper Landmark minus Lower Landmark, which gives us 2.2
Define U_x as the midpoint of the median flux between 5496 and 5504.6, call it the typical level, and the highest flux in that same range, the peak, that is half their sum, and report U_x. 13.4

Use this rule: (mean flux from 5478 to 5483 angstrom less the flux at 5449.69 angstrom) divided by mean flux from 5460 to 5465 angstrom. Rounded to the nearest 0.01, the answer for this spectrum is 0.22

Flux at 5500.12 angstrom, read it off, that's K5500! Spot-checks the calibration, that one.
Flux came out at 12.8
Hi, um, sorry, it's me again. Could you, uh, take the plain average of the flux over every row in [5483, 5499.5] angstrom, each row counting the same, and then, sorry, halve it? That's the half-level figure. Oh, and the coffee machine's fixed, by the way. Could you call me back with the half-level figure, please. 6.76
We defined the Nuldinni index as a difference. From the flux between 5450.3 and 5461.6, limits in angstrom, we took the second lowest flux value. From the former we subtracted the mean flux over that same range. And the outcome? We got -1.2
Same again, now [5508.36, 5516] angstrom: -1.2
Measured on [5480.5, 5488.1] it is -0.8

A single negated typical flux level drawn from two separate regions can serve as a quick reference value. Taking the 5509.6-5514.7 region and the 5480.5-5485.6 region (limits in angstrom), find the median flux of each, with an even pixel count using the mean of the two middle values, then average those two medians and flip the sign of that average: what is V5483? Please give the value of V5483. -12.5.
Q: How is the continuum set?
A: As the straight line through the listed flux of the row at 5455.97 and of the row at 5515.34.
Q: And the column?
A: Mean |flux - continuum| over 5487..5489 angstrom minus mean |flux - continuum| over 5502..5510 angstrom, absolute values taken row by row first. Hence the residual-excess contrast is 0.3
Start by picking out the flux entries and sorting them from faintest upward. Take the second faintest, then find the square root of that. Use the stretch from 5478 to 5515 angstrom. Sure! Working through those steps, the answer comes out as 3.32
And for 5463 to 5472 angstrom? 3.61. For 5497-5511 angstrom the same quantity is 3.35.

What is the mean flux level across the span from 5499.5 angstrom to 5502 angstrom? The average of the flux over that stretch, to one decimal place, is 13.3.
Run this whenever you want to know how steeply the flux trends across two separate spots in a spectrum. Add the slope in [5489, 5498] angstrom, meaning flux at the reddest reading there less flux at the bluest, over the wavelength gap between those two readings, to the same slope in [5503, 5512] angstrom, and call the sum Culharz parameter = -0.53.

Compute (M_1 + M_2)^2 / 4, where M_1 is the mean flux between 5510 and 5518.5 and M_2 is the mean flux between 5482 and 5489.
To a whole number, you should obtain 156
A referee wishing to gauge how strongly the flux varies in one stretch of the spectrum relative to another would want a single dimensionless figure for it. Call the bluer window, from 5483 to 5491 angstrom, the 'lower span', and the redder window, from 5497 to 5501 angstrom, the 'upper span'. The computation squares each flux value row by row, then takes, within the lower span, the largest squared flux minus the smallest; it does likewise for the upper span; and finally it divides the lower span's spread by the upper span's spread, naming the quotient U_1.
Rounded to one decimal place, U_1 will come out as 1.4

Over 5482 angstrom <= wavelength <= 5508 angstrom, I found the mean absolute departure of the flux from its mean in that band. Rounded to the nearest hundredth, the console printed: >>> 0.99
